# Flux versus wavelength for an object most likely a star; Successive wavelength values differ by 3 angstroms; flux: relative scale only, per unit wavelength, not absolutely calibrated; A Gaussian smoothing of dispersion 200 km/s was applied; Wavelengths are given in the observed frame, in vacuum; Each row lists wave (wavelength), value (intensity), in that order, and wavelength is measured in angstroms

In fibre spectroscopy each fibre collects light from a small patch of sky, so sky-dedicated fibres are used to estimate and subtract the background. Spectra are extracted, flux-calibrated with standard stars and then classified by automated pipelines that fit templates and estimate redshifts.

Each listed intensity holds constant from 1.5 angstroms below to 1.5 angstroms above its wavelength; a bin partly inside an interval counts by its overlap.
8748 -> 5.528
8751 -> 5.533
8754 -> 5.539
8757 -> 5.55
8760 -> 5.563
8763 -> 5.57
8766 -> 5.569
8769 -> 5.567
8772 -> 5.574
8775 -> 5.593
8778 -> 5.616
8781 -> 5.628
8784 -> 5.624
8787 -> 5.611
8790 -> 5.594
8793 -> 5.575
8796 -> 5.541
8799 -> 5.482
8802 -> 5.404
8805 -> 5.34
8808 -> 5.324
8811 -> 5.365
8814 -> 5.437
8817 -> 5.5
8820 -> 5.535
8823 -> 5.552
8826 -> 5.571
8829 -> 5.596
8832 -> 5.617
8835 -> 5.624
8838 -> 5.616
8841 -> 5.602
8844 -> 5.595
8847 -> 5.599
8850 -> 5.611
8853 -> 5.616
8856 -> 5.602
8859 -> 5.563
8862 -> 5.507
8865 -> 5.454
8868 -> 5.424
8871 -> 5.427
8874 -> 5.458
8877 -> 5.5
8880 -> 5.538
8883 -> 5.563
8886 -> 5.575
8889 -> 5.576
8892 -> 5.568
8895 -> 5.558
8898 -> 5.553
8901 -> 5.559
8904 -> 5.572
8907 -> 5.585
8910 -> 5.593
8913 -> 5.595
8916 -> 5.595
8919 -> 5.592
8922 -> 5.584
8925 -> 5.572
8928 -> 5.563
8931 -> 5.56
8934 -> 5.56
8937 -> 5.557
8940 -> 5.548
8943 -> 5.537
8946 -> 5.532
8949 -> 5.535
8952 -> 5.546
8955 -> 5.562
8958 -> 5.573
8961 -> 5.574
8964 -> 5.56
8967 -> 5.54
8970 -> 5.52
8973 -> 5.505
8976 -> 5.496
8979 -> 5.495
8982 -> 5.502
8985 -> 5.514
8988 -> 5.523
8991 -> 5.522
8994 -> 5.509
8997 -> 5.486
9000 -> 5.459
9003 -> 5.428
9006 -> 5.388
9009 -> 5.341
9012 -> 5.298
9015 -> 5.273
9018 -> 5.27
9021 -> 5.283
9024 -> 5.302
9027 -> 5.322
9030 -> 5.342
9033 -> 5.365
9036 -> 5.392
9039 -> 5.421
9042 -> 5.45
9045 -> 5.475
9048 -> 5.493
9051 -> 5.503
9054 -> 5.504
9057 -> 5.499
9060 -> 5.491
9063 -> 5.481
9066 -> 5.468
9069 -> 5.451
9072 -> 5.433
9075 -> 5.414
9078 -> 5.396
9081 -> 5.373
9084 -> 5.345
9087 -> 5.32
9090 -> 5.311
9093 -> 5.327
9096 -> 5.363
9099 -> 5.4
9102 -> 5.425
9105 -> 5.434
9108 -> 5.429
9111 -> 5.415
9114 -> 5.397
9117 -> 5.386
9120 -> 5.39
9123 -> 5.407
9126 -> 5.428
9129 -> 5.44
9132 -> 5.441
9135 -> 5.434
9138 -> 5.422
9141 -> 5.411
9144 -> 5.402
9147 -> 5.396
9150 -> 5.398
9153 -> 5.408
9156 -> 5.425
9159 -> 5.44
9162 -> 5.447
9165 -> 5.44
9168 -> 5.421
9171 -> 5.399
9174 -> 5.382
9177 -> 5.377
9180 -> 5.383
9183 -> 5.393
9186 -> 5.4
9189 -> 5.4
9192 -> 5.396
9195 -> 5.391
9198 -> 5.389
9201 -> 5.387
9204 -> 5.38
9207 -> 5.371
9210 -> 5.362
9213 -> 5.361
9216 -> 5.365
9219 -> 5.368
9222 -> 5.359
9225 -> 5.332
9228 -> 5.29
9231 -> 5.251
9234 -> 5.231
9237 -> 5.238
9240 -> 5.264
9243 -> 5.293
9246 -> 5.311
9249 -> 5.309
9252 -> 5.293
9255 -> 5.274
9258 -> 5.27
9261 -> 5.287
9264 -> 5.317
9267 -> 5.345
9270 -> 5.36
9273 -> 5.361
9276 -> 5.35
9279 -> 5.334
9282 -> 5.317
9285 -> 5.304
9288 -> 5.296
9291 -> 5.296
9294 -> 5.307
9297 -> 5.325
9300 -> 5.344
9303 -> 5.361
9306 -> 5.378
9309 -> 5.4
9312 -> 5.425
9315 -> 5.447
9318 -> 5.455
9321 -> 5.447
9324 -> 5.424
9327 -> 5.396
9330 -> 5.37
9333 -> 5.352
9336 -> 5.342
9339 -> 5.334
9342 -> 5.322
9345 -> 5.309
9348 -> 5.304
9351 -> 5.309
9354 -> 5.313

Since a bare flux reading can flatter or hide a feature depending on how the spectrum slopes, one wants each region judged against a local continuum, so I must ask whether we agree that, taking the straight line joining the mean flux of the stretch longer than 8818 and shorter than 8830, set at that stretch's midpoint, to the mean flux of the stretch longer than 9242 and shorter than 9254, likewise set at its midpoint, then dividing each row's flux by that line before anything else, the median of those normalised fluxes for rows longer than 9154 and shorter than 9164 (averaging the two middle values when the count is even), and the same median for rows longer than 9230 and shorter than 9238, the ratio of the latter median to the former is 0.97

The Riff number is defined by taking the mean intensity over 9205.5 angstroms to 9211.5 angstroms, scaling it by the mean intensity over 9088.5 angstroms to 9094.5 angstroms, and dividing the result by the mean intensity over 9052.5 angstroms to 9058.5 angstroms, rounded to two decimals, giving 5.19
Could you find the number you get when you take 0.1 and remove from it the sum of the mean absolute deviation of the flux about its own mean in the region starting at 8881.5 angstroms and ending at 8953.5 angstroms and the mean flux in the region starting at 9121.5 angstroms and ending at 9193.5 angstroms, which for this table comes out -5.327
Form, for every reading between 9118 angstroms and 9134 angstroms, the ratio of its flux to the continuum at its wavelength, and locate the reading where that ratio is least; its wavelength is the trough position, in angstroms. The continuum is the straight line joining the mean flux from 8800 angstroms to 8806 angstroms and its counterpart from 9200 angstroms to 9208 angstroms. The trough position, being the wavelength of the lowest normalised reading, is 9120 angstroms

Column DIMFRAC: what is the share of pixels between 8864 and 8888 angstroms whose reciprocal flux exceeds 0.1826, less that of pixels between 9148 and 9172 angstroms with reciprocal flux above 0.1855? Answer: 0.50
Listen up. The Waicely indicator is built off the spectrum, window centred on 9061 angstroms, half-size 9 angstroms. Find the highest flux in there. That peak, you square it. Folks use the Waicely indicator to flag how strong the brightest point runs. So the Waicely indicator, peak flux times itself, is 30.3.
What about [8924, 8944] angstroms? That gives 31.0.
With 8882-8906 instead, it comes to 31.1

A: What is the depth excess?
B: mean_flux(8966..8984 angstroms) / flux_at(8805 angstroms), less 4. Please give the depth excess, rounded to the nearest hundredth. -2.97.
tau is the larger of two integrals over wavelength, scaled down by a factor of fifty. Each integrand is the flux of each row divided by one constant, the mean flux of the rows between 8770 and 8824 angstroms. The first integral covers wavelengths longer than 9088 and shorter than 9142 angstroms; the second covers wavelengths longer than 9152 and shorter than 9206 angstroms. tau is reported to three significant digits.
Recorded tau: 1.06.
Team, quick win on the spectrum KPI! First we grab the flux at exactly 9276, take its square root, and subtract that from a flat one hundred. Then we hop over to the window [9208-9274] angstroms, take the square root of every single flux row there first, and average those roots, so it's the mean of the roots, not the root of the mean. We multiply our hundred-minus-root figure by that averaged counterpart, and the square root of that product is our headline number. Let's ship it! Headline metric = 15.0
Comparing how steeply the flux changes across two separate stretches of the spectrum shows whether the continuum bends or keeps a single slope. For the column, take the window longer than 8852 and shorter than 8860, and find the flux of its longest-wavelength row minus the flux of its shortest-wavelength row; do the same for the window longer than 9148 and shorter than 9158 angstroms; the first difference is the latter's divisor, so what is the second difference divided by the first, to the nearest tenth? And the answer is -0.5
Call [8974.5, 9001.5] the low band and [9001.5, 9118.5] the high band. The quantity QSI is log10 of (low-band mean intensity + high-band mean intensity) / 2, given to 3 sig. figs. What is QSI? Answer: 0.736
